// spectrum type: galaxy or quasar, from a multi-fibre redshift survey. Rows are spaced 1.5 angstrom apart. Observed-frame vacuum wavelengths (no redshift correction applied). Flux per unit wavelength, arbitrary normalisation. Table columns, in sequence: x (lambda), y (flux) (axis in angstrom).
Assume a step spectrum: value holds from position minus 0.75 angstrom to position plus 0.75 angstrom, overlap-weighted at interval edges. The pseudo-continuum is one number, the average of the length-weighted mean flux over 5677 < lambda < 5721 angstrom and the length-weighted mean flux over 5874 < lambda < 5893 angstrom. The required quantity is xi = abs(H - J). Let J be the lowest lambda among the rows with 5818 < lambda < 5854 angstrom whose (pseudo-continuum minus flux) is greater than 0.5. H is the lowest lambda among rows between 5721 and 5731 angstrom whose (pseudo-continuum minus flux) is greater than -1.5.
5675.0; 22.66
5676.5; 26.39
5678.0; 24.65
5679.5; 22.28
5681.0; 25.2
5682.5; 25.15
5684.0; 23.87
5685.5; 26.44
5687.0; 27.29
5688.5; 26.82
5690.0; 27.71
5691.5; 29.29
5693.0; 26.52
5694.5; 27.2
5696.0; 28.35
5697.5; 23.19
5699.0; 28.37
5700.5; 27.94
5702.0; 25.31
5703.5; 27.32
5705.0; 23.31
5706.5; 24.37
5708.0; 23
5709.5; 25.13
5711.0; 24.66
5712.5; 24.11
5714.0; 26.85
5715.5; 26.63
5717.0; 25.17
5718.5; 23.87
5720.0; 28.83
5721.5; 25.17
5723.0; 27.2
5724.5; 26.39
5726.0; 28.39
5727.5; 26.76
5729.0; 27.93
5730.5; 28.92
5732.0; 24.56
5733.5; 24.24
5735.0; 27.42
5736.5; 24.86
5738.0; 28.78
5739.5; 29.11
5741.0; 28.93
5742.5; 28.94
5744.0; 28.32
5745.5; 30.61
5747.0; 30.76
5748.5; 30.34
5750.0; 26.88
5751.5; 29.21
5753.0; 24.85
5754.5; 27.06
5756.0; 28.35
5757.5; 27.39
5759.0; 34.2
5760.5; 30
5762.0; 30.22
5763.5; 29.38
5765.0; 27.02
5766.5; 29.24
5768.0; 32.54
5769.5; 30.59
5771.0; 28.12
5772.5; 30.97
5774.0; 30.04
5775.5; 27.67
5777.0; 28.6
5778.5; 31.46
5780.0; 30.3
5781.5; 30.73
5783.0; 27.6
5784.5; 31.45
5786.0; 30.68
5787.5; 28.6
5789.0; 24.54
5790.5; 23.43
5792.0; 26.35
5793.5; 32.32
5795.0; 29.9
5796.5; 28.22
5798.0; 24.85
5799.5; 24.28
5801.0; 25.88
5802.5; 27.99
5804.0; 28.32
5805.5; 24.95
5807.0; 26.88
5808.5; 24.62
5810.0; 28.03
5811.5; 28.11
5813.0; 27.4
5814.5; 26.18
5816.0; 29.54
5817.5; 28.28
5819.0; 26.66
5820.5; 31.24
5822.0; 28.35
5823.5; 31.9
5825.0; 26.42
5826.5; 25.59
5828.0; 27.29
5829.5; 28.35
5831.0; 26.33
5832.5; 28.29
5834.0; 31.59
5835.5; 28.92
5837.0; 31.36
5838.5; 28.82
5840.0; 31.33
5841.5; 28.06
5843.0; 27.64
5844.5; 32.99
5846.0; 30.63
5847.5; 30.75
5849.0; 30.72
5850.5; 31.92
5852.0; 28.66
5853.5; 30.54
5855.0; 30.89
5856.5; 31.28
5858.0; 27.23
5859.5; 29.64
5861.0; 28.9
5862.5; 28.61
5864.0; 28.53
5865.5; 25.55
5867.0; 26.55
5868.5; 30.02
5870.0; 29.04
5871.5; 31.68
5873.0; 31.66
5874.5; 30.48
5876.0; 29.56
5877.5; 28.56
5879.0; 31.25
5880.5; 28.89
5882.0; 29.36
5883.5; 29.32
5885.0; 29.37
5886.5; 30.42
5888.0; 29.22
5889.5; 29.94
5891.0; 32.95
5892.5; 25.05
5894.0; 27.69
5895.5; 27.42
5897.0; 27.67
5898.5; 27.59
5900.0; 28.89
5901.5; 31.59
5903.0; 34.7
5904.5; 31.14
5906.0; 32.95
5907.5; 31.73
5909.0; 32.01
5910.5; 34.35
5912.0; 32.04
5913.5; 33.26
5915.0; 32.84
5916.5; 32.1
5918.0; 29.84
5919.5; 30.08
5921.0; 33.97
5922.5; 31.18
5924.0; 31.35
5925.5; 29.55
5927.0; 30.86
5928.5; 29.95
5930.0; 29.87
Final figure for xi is 97.5 angstrom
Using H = 5721.5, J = 5819.0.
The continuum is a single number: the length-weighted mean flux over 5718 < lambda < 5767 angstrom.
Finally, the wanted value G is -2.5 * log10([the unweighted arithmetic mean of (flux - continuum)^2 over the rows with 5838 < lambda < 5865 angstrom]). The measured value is -1.9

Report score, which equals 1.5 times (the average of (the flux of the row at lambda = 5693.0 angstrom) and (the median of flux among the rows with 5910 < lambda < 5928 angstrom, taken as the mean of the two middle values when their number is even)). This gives 43.7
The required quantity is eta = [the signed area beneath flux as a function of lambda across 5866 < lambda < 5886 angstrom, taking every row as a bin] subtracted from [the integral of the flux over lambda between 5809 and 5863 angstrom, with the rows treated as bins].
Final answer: 979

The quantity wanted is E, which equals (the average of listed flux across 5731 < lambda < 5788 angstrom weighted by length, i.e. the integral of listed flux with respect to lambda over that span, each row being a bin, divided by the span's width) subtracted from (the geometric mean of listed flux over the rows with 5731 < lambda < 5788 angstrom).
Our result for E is -0.083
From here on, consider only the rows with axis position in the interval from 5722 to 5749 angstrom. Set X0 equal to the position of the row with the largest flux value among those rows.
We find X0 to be 5747.0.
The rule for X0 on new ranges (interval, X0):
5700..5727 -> 5720.0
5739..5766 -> 5759.0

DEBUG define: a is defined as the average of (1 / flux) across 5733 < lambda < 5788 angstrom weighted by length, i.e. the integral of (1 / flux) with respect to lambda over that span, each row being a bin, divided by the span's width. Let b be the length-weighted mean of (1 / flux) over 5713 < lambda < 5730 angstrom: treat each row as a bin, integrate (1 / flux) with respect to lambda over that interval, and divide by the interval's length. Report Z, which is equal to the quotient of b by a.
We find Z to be 1.09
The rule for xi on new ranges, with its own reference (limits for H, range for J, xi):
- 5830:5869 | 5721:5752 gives 109.5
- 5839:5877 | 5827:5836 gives 10.5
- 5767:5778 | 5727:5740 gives 43.5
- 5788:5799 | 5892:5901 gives 103.5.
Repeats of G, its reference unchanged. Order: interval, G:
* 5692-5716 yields -2.3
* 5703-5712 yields -2.8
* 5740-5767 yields -1.7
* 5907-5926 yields -3.1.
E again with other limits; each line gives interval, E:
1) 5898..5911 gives -0.103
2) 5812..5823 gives -0.125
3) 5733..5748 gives -0.180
